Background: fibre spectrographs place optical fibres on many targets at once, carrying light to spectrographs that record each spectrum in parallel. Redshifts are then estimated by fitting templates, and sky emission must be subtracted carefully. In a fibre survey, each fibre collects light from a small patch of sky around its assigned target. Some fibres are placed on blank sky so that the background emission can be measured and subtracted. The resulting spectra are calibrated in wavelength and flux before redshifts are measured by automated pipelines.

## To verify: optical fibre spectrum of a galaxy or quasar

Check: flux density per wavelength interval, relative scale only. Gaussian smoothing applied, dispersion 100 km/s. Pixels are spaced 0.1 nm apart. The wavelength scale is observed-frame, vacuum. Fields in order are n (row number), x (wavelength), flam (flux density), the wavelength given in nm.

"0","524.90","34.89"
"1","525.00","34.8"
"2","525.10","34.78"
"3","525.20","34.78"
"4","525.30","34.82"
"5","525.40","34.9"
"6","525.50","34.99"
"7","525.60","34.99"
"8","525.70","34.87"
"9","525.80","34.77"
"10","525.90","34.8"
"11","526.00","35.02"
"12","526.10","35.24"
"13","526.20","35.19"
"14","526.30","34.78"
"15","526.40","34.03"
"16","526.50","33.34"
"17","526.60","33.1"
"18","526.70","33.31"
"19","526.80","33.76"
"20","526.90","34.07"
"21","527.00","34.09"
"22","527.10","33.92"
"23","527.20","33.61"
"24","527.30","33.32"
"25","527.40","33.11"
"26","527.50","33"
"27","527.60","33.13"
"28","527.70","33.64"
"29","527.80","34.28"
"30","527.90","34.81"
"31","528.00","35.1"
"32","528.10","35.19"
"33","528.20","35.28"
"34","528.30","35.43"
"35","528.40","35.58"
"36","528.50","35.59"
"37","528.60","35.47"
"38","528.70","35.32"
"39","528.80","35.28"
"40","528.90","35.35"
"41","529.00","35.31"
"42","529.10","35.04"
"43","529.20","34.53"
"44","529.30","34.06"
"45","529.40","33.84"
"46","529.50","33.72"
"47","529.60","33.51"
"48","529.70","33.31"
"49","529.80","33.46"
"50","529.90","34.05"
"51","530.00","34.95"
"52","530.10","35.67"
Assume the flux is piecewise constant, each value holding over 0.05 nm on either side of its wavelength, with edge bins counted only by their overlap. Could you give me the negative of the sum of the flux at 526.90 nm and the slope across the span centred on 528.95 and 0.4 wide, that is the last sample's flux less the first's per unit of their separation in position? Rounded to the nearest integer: -33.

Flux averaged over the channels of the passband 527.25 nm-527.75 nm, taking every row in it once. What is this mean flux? 33.2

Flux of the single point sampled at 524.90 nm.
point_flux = 34.89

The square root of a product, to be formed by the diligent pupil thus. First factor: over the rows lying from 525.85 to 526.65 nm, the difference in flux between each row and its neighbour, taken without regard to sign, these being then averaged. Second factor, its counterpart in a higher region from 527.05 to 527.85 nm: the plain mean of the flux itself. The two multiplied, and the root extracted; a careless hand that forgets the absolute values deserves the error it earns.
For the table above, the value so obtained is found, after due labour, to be 3.5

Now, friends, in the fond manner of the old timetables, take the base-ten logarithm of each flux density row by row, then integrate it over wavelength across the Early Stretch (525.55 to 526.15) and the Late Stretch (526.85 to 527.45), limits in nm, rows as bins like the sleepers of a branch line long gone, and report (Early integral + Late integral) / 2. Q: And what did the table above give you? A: 0.921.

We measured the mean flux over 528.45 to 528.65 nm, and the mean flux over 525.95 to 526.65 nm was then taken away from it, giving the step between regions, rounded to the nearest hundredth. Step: 1.14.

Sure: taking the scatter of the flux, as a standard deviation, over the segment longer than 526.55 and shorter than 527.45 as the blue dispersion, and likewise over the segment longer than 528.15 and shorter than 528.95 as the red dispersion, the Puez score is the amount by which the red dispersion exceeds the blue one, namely -0.3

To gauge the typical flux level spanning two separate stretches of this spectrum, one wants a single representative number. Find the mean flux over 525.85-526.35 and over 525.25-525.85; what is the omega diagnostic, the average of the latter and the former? 34.95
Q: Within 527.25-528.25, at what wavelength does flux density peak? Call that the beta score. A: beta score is 528.20 nm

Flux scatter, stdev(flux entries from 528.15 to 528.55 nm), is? 0.1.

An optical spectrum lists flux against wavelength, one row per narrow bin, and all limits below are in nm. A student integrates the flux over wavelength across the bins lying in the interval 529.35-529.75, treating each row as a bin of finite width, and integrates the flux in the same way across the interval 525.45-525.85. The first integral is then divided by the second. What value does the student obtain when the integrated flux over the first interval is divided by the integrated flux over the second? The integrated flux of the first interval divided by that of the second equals 0.96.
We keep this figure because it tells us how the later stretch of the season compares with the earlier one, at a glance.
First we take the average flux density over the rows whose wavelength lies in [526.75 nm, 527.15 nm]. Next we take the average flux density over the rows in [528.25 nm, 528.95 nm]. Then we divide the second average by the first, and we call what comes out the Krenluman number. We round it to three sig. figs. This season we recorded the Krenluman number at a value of 1.04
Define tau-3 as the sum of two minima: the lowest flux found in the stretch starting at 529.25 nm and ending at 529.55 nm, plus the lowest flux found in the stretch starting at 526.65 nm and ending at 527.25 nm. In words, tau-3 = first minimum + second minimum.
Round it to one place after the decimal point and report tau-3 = 67.0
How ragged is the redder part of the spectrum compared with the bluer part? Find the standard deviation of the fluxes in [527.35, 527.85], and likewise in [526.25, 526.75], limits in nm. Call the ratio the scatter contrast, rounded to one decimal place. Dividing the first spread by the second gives 0.8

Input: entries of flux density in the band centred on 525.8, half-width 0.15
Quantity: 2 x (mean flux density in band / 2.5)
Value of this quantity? 27.9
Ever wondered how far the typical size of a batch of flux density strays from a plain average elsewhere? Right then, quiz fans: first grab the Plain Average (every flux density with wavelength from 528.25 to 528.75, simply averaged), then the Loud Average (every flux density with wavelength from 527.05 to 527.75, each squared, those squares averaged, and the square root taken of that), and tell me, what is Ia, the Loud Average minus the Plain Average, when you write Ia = -2.1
